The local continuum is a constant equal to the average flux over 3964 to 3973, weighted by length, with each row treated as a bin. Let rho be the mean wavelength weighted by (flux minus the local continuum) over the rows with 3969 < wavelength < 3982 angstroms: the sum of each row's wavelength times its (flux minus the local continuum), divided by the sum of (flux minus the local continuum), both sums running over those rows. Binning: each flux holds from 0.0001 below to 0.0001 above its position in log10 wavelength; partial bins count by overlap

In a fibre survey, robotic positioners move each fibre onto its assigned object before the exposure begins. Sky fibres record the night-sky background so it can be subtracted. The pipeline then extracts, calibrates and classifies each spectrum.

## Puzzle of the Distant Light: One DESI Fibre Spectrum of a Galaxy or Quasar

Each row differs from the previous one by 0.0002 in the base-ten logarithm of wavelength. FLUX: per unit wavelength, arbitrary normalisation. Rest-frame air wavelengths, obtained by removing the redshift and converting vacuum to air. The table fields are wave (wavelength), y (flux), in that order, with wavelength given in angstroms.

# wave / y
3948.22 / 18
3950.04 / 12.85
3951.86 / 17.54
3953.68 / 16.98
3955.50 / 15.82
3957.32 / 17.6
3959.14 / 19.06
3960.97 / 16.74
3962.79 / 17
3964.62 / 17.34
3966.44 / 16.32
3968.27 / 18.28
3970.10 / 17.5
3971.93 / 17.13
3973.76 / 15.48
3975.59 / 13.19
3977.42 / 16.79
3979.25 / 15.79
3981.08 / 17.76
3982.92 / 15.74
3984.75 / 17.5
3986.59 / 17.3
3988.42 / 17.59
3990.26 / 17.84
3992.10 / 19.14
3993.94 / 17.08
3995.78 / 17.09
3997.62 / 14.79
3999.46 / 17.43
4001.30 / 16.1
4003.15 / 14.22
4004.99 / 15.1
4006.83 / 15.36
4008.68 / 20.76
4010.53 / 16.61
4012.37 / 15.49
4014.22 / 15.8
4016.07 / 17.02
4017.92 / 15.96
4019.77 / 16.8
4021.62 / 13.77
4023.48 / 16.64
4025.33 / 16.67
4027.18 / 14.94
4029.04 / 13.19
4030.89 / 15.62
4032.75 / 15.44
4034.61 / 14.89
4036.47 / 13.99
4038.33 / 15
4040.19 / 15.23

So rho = 3975.7 angstroms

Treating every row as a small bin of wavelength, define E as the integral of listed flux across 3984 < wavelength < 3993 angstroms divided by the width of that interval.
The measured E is 17.9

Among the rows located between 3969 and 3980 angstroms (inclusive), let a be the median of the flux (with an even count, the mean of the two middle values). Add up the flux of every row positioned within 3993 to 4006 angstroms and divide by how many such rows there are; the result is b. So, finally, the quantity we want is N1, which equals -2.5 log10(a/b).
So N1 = -0.02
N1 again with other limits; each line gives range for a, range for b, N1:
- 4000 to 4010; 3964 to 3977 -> 0.08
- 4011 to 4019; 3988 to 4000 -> 0.09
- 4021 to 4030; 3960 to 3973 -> 0.15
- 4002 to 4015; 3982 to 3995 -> 0.13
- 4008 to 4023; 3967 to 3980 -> 0.00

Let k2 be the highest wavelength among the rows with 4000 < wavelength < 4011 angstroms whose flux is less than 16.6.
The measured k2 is 4006.83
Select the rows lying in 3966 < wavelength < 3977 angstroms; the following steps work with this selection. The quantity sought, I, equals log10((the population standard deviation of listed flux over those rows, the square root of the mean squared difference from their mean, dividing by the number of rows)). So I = 0.22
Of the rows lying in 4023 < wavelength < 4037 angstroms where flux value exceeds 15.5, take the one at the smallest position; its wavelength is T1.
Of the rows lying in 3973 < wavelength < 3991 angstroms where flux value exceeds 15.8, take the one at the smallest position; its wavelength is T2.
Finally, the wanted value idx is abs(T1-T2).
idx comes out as 46.1 angstroms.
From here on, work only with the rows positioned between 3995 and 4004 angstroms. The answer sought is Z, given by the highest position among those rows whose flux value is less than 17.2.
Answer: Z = 4003.15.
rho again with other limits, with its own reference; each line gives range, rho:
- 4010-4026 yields 4018.0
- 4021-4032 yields 4026.5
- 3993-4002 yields 3998.4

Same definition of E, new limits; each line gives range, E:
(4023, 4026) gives 16.7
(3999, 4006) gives 15.6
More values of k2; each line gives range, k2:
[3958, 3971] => 3966.44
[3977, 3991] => 3982.92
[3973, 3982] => 3979.25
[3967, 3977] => 3975.59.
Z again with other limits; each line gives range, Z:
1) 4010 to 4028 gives 4027.18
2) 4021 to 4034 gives 4032.75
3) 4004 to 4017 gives 4016.07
